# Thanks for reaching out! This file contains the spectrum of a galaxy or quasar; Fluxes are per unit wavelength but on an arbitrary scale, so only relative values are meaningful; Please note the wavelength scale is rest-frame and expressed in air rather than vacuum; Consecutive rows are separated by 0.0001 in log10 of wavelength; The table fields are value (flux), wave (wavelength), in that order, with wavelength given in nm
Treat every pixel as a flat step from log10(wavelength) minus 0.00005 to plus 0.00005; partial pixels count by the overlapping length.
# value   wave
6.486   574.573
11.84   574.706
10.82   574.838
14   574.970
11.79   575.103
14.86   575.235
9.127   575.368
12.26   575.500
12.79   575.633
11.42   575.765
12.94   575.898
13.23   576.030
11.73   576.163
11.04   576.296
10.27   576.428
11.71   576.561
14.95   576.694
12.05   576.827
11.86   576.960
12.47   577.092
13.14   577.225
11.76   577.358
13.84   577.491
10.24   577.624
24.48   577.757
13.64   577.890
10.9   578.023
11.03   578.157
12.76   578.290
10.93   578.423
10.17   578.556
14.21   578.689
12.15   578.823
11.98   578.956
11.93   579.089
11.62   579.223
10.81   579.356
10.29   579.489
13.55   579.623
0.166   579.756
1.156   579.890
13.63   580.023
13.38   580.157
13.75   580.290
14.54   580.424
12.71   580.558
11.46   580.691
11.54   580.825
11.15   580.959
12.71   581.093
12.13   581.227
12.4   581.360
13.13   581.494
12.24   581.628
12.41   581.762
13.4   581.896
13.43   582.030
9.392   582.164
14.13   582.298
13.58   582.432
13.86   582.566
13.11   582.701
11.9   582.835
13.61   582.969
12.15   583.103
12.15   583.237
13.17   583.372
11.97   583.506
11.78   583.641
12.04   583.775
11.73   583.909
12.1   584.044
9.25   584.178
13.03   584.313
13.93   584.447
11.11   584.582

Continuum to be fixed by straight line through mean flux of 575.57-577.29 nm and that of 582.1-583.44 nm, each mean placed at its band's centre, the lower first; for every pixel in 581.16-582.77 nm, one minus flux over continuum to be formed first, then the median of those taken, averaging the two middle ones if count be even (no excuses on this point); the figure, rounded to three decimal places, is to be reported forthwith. -0.036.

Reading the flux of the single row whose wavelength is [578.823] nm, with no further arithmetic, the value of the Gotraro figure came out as 12.15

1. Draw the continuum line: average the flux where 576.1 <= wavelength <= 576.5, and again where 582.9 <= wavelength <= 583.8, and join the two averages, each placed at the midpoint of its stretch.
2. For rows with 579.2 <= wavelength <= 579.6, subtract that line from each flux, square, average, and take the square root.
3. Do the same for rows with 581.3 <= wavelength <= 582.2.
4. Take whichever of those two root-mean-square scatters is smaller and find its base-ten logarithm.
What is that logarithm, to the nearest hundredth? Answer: -0.04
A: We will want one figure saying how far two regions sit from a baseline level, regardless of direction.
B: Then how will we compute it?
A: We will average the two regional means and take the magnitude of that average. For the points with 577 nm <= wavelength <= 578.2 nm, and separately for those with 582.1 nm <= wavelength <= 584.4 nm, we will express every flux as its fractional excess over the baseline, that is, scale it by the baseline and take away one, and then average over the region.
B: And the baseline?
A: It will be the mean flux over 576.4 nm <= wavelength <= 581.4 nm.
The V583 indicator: 0.081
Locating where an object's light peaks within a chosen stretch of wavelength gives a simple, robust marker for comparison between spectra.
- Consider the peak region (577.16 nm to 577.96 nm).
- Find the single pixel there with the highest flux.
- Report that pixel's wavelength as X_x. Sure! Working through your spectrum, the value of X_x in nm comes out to 577.757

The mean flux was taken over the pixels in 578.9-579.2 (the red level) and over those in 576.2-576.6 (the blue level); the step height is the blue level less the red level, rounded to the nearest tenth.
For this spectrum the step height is -0.9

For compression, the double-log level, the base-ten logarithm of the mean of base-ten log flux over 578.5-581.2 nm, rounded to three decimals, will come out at -0.025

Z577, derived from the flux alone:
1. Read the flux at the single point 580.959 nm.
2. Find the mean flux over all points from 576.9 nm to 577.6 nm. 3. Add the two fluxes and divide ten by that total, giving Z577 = 0.42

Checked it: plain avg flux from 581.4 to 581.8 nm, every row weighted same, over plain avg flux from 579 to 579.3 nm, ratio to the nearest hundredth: 1.07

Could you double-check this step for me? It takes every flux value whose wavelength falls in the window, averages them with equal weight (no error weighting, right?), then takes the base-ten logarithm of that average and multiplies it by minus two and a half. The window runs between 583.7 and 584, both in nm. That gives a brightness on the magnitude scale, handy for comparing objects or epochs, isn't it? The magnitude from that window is -2.69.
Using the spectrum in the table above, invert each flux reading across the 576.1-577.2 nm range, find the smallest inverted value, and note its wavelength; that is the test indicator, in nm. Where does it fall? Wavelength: 576.694 nm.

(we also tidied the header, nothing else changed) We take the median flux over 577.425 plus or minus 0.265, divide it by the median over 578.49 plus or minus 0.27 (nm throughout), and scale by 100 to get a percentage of 105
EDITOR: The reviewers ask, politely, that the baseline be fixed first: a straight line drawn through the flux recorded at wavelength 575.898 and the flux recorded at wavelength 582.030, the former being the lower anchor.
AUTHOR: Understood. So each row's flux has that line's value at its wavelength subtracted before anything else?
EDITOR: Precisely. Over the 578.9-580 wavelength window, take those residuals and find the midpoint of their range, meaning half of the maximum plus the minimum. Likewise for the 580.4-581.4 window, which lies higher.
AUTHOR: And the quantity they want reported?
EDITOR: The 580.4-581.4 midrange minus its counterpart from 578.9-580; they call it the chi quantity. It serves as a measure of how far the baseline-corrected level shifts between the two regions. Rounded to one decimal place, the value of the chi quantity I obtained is 5.9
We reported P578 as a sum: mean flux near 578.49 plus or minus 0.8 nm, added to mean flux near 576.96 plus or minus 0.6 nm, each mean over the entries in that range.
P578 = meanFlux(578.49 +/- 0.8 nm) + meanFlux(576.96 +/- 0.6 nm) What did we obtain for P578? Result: 25.4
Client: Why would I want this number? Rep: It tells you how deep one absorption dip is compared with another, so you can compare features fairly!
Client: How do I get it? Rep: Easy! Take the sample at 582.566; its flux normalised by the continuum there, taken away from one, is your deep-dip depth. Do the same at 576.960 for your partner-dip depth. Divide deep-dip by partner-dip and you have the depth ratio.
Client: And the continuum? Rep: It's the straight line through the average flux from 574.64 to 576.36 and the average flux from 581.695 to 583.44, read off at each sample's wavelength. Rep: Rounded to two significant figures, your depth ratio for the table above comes -2.5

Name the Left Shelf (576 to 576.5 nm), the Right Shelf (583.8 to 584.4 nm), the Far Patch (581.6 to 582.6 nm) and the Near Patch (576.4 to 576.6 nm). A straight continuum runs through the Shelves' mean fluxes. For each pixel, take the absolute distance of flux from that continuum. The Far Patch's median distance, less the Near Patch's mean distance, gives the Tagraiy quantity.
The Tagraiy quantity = 1.2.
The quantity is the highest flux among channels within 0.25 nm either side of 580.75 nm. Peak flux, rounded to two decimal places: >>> 12.71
